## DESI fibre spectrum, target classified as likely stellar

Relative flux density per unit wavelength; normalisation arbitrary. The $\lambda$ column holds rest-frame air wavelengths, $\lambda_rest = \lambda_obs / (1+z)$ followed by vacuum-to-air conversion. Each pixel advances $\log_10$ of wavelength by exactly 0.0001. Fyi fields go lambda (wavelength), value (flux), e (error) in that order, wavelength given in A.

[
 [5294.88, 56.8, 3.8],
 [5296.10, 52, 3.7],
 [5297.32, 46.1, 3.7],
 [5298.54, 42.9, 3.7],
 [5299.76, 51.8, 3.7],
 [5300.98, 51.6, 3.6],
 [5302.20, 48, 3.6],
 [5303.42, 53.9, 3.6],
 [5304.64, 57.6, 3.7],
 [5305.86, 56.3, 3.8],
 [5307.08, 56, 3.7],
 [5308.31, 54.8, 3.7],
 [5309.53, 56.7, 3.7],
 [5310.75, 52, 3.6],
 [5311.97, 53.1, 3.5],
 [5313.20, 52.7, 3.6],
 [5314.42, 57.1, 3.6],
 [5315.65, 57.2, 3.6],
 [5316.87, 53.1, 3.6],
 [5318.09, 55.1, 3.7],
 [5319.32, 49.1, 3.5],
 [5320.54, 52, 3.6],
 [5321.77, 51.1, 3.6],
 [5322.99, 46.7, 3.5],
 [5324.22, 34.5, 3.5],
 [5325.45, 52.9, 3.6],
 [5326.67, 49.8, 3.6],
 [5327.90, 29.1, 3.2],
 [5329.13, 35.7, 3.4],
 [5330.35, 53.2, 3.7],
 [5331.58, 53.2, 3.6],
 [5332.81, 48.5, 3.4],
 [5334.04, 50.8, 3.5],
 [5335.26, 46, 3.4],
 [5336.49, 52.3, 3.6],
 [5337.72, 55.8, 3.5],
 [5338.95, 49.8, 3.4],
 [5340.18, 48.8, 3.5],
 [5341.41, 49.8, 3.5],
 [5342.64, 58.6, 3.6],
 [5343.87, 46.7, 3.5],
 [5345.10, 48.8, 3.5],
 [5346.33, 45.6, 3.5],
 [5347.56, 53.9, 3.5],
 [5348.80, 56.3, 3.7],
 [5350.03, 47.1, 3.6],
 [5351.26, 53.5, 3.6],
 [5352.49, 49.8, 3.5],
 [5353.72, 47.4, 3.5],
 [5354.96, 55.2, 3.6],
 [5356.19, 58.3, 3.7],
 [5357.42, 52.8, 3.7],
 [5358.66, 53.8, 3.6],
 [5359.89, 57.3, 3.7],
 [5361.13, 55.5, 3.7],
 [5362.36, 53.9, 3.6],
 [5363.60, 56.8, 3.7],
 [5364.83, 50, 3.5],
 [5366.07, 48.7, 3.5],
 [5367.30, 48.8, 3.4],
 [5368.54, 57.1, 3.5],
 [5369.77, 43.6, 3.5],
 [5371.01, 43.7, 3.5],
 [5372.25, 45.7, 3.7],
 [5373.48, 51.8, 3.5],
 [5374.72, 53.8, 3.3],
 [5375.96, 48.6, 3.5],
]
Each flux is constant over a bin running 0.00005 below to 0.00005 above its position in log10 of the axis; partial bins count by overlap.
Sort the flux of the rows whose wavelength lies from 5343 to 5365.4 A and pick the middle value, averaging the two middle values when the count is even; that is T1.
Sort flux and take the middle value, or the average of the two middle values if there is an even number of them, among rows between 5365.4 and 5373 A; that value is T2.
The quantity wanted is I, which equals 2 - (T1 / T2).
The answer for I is 0.86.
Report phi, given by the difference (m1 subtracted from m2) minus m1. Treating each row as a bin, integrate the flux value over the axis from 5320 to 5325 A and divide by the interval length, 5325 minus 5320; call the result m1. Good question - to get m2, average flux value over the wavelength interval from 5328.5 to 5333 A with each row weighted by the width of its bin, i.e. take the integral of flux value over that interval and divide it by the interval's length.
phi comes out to -44.8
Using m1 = 46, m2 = 47.5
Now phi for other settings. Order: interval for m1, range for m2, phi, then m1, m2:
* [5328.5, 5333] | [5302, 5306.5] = -40.4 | 48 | 54.6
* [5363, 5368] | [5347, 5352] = -49.8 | 51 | 52.6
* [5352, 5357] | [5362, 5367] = -53.5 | 53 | 52.1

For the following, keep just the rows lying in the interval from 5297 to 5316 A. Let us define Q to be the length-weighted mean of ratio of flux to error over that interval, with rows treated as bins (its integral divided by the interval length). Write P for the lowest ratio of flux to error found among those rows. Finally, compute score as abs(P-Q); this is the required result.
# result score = 2.9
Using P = 11.6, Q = 14.5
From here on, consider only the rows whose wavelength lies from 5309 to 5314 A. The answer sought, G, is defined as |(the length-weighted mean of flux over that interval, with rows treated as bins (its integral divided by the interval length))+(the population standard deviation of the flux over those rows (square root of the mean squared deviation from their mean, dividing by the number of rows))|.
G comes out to 55.6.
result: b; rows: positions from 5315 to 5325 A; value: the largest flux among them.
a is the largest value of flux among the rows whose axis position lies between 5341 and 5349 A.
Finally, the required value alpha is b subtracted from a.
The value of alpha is 1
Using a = 58.6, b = 57.2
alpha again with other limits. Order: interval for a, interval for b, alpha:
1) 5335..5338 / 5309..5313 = -1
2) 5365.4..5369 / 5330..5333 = 4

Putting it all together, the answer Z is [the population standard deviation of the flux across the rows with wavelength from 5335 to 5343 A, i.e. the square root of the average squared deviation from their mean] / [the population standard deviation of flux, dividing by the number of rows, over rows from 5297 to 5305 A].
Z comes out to 0.9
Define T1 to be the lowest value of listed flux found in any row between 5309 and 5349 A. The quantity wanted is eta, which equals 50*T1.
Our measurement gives 1455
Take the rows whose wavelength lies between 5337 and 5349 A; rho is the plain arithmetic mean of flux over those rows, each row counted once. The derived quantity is 51.4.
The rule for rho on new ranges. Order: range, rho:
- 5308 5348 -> 50.1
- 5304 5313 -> 55.2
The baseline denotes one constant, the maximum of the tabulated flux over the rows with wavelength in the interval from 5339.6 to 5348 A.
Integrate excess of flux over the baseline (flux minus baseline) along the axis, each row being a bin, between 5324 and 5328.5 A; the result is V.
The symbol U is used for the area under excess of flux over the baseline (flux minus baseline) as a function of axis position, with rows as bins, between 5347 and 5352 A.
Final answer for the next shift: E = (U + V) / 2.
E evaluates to -52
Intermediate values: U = -30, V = -74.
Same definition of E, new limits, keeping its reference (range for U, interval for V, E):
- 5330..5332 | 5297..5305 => -39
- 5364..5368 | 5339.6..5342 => -29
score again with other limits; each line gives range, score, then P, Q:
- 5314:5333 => 4.5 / 9.1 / 13.6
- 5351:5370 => 2.3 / 12.5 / 14.7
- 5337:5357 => 1.5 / 13.0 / 14.5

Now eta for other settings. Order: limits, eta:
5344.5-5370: 2180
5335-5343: 2300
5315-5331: 1455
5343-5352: 2280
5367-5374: 2180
